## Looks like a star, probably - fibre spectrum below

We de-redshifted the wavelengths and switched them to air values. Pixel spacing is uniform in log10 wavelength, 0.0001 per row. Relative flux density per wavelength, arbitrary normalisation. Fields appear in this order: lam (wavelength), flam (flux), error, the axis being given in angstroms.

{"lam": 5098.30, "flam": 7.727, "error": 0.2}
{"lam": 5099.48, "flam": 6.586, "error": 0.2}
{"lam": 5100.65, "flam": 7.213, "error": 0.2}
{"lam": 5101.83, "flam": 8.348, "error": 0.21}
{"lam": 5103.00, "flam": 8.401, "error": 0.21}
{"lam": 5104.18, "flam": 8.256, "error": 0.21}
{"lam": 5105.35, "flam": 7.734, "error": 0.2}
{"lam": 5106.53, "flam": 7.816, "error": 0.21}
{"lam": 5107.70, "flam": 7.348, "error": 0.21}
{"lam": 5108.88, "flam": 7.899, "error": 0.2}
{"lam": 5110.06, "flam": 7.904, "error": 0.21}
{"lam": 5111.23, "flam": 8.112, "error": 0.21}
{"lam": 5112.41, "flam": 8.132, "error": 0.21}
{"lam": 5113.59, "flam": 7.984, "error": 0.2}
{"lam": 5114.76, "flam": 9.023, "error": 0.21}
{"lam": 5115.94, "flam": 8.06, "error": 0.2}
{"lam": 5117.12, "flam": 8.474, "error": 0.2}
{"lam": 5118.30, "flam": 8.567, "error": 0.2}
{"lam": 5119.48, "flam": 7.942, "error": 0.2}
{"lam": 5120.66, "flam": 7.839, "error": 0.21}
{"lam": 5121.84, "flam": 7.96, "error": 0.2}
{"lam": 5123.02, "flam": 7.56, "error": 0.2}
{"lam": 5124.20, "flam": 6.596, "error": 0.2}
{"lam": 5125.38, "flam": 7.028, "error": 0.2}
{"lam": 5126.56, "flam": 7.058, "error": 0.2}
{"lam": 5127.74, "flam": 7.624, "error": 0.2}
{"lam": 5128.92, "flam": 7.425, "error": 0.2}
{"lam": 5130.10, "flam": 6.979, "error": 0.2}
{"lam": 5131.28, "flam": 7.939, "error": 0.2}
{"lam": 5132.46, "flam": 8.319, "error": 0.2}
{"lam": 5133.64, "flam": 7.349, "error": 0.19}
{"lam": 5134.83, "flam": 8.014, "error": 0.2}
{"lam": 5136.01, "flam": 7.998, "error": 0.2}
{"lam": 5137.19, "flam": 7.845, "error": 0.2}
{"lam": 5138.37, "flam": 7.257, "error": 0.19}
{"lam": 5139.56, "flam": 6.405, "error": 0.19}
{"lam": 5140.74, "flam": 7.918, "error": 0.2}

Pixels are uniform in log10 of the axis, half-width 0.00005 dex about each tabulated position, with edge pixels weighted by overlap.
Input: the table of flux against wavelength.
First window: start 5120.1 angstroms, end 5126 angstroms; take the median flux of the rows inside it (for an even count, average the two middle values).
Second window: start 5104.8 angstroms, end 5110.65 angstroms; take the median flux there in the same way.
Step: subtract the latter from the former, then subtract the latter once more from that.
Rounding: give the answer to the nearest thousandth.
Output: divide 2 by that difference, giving -0.248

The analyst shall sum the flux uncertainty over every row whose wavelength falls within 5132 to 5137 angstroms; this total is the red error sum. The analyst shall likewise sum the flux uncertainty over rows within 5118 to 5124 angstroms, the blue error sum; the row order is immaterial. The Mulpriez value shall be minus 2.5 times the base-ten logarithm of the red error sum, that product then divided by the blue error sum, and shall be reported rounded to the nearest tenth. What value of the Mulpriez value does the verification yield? 0.3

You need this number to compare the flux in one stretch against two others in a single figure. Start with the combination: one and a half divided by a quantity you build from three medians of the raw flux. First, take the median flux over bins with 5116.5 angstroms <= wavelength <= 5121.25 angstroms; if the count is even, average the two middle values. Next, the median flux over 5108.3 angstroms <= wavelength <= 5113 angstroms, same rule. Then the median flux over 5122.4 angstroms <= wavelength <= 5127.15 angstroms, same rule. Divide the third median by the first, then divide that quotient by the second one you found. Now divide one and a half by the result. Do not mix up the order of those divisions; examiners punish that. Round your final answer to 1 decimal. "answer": 14.0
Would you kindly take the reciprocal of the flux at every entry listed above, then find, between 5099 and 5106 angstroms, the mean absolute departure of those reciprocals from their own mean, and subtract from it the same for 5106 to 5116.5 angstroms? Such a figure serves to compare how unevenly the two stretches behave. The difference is 0.0061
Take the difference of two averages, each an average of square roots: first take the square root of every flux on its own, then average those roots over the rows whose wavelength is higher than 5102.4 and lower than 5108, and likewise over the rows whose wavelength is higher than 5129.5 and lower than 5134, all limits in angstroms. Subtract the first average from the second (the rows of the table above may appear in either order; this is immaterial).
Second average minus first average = -0.05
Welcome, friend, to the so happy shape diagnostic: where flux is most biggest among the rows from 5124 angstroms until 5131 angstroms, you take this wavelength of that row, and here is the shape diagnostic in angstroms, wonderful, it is 5127.74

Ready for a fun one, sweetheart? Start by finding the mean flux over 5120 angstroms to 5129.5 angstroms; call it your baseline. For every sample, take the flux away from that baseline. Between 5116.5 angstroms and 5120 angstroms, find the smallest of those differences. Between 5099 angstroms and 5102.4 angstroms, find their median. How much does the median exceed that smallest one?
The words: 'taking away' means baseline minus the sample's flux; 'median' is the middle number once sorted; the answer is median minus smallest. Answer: 1.4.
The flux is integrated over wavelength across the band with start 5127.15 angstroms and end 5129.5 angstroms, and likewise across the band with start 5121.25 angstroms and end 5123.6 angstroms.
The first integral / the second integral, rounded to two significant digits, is 0.97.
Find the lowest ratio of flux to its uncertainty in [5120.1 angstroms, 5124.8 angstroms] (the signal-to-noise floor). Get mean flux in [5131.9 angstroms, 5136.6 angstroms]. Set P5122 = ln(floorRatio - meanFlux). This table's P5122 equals 3.22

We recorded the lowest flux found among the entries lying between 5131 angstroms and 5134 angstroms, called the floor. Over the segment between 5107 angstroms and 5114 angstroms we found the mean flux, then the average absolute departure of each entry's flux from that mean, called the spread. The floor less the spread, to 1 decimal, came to 7.2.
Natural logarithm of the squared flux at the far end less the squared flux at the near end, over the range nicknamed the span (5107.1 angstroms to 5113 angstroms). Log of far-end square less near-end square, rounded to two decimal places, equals 2.50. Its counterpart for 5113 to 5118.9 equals 2.27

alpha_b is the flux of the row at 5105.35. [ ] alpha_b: 7.734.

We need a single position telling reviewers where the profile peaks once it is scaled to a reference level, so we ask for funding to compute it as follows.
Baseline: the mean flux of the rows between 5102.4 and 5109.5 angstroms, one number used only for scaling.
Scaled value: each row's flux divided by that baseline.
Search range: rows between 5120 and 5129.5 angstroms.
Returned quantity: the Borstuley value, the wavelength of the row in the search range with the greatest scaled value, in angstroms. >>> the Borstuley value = 5121.84 angstroms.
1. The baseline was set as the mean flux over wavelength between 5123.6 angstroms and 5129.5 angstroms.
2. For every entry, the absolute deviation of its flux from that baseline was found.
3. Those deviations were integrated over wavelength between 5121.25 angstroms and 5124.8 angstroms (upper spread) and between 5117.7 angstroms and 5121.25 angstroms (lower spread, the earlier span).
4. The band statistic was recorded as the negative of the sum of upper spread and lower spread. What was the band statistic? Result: -5.5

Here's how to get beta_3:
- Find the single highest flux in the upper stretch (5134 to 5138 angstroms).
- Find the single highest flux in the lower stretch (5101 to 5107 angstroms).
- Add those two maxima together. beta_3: 16.4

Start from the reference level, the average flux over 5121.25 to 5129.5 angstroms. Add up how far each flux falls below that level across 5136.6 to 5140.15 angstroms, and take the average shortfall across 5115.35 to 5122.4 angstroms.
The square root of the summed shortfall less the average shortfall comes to 1.1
